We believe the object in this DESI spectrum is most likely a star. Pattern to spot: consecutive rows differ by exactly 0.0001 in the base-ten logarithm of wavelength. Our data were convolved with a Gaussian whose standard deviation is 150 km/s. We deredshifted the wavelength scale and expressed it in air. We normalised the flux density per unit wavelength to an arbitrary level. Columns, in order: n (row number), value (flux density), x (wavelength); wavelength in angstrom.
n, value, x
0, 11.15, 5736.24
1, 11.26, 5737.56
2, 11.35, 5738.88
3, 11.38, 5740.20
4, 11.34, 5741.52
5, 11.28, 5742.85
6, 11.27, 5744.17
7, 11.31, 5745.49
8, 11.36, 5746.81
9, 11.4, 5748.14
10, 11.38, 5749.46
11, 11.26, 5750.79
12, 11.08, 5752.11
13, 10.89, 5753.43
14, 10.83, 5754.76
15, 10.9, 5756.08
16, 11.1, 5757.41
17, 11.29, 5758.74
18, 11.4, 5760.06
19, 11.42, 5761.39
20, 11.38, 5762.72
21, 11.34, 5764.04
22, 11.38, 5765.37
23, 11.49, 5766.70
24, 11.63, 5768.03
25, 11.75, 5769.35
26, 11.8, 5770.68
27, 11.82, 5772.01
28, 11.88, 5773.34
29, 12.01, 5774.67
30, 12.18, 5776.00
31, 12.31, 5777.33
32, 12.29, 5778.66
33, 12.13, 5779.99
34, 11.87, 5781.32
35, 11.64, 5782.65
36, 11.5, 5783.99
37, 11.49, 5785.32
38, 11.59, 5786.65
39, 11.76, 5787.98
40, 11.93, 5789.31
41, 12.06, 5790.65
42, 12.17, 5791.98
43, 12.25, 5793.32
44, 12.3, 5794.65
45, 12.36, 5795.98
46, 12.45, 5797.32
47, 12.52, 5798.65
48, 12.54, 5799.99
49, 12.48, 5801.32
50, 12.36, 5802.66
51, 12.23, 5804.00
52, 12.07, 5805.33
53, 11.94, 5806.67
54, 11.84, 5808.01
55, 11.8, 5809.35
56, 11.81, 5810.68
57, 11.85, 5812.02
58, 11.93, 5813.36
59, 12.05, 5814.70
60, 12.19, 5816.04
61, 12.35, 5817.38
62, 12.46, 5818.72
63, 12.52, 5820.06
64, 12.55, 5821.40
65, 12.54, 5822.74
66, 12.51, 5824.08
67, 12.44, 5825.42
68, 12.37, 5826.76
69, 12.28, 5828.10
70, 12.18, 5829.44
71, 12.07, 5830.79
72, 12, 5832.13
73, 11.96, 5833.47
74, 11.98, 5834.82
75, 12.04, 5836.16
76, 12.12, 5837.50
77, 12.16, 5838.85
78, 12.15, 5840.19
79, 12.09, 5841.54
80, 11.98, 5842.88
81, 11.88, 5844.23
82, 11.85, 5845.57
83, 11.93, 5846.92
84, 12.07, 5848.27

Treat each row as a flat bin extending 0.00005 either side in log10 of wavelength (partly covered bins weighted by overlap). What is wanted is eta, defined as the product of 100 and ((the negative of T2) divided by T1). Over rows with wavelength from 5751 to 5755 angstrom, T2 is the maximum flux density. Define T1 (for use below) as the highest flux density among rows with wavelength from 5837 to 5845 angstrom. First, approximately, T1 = 12.16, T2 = 11.08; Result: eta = -91.1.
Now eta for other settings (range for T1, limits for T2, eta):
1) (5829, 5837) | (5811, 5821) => -102.8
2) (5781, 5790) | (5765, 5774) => -99.6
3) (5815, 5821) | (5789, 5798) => -99.4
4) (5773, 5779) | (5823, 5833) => -101.6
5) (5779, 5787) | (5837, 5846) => -100.2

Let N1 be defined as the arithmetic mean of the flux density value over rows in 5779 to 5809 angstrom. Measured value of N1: 12.1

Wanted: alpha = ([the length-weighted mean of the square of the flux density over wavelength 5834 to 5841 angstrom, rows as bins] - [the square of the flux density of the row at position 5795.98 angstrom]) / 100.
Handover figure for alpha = -0.1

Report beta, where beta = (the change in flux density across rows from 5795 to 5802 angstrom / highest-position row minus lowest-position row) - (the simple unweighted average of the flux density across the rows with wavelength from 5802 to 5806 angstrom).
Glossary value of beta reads -12.1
